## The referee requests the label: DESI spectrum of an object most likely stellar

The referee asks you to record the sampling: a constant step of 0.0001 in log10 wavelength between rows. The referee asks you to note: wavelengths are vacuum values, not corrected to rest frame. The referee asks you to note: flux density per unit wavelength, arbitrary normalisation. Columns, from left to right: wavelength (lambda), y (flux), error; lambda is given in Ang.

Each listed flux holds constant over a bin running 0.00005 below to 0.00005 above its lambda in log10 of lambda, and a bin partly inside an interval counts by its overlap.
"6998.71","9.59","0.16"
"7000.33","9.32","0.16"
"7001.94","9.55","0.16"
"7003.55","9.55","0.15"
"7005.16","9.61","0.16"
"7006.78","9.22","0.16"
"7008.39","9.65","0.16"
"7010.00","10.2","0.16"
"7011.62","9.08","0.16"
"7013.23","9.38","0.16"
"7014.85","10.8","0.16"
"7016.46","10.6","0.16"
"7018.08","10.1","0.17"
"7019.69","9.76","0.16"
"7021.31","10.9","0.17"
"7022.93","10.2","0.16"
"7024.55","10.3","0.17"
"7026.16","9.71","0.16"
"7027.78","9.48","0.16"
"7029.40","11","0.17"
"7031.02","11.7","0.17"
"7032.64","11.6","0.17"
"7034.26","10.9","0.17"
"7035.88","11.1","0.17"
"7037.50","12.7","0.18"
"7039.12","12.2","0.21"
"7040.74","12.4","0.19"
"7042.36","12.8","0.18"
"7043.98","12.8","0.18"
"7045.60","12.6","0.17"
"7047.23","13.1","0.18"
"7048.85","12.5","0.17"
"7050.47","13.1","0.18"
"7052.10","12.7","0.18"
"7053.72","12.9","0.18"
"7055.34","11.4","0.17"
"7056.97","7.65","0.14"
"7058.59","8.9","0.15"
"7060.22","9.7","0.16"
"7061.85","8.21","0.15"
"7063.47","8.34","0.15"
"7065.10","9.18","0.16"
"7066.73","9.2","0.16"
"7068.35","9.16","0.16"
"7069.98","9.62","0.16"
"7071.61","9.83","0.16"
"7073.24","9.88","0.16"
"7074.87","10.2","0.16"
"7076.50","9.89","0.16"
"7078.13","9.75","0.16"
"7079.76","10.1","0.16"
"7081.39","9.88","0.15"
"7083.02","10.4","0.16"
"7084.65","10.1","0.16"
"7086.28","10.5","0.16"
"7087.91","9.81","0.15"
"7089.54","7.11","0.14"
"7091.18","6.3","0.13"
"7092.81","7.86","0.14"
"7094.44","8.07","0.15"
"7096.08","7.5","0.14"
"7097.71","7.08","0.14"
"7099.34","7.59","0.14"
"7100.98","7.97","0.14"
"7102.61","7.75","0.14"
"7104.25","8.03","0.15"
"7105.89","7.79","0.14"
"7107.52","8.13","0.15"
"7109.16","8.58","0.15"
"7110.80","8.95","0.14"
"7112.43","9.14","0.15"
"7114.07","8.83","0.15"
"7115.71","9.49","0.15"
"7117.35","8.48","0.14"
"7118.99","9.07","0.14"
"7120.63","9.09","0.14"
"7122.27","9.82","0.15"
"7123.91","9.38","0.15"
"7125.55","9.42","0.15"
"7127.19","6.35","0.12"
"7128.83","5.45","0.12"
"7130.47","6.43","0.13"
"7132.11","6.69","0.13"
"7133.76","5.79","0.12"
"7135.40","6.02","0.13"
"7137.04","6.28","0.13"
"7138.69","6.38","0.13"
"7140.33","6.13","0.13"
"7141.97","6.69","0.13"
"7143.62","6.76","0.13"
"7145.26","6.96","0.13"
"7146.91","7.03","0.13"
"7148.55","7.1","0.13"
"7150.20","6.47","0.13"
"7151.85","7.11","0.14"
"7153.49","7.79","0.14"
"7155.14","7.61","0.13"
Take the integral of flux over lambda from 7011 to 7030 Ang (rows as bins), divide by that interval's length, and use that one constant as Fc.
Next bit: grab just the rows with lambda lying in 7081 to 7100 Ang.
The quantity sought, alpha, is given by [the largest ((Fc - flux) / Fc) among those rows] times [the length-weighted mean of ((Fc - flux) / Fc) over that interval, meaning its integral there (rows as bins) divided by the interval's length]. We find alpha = 0.06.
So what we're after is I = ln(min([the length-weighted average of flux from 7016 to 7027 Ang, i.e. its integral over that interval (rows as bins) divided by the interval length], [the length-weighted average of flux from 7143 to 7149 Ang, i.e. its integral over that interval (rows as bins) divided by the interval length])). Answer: 1.94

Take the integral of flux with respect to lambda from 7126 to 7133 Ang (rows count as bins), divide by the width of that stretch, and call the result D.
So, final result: 6.4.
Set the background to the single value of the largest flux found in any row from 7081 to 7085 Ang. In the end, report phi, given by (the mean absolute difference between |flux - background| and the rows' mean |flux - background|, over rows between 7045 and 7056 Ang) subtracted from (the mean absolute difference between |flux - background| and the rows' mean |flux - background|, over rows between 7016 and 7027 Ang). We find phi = -0.18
